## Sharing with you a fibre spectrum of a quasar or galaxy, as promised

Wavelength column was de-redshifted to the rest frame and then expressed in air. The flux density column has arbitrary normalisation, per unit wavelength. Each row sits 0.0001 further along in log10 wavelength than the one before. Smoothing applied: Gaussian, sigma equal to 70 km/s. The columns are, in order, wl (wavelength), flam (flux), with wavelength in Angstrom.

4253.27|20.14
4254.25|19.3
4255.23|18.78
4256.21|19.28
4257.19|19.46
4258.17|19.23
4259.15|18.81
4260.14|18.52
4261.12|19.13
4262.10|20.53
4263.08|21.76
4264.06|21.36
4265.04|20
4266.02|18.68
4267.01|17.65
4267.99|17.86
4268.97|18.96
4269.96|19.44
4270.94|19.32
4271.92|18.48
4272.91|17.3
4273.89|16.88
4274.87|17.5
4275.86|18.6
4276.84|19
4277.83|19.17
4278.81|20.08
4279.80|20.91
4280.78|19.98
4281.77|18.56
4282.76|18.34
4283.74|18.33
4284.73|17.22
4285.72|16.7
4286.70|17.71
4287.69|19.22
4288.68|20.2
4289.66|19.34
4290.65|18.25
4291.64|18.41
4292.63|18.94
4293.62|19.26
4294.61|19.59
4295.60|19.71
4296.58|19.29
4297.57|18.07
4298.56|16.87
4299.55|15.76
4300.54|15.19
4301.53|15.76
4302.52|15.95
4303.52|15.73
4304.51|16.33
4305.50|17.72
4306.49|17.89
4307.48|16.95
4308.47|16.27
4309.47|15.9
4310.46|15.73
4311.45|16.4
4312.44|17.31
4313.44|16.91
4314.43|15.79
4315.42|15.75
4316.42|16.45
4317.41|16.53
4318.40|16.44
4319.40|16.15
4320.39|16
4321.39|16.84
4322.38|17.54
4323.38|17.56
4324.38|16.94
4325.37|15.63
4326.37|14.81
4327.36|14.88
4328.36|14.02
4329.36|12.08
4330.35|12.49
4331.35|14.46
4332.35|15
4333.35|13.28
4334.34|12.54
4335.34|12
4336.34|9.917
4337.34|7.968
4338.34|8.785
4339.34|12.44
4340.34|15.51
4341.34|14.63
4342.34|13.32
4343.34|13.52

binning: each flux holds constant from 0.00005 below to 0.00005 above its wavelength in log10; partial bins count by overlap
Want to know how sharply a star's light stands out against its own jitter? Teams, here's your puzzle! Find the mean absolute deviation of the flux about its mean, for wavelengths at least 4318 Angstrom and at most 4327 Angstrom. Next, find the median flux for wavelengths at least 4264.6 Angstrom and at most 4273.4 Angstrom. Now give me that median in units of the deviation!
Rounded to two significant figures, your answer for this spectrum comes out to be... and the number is 27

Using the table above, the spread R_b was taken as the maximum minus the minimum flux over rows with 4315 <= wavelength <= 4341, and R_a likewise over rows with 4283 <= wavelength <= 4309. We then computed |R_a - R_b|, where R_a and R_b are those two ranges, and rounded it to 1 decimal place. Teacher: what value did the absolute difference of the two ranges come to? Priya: 4.6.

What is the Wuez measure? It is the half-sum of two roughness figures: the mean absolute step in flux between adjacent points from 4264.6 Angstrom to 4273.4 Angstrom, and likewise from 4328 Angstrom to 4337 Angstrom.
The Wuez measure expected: 1.01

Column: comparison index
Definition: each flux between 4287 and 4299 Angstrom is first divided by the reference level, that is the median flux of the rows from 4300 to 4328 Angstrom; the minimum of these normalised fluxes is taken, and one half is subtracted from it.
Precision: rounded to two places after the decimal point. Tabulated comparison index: 0.53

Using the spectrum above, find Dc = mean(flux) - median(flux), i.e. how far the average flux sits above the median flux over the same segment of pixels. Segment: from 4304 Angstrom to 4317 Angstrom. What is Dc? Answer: 0.17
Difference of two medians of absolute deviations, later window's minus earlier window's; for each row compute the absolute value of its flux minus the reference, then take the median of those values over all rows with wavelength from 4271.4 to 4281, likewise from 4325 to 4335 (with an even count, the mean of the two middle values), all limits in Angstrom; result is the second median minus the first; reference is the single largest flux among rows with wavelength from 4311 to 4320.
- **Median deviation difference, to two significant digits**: 1.6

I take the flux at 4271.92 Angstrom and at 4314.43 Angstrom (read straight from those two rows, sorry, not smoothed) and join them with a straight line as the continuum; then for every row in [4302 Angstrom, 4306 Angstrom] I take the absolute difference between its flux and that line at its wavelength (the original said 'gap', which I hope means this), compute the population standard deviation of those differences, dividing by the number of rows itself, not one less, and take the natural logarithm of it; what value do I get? -0.79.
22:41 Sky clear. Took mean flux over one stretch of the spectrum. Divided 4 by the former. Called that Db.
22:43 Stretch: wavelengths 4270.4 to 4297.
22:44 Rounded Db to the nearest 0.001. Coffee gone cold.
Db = 0.213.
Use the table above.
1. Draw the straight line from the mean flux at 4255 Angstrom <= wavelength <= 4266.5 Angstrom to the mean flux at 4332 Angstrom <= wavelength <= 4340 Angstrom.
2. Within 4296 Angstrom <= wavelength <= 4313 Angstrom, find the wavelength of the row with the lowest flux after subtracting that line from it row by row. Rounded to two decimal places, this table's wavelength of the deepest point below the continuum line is 4300.54 Angstrom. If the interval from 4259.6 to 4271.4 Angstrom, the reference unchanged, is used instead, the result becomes 4267.01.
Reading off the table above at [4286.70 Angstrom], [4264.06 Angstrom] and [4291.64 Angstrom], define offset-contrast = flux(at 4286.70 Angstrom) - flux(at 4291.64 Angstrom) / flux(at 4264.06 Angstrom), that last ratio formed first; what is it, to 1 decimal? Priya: 16.8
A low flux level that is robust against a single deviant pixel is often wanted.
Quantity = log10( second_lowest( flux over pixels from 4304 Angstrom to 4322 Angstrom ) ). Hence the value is 1.20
